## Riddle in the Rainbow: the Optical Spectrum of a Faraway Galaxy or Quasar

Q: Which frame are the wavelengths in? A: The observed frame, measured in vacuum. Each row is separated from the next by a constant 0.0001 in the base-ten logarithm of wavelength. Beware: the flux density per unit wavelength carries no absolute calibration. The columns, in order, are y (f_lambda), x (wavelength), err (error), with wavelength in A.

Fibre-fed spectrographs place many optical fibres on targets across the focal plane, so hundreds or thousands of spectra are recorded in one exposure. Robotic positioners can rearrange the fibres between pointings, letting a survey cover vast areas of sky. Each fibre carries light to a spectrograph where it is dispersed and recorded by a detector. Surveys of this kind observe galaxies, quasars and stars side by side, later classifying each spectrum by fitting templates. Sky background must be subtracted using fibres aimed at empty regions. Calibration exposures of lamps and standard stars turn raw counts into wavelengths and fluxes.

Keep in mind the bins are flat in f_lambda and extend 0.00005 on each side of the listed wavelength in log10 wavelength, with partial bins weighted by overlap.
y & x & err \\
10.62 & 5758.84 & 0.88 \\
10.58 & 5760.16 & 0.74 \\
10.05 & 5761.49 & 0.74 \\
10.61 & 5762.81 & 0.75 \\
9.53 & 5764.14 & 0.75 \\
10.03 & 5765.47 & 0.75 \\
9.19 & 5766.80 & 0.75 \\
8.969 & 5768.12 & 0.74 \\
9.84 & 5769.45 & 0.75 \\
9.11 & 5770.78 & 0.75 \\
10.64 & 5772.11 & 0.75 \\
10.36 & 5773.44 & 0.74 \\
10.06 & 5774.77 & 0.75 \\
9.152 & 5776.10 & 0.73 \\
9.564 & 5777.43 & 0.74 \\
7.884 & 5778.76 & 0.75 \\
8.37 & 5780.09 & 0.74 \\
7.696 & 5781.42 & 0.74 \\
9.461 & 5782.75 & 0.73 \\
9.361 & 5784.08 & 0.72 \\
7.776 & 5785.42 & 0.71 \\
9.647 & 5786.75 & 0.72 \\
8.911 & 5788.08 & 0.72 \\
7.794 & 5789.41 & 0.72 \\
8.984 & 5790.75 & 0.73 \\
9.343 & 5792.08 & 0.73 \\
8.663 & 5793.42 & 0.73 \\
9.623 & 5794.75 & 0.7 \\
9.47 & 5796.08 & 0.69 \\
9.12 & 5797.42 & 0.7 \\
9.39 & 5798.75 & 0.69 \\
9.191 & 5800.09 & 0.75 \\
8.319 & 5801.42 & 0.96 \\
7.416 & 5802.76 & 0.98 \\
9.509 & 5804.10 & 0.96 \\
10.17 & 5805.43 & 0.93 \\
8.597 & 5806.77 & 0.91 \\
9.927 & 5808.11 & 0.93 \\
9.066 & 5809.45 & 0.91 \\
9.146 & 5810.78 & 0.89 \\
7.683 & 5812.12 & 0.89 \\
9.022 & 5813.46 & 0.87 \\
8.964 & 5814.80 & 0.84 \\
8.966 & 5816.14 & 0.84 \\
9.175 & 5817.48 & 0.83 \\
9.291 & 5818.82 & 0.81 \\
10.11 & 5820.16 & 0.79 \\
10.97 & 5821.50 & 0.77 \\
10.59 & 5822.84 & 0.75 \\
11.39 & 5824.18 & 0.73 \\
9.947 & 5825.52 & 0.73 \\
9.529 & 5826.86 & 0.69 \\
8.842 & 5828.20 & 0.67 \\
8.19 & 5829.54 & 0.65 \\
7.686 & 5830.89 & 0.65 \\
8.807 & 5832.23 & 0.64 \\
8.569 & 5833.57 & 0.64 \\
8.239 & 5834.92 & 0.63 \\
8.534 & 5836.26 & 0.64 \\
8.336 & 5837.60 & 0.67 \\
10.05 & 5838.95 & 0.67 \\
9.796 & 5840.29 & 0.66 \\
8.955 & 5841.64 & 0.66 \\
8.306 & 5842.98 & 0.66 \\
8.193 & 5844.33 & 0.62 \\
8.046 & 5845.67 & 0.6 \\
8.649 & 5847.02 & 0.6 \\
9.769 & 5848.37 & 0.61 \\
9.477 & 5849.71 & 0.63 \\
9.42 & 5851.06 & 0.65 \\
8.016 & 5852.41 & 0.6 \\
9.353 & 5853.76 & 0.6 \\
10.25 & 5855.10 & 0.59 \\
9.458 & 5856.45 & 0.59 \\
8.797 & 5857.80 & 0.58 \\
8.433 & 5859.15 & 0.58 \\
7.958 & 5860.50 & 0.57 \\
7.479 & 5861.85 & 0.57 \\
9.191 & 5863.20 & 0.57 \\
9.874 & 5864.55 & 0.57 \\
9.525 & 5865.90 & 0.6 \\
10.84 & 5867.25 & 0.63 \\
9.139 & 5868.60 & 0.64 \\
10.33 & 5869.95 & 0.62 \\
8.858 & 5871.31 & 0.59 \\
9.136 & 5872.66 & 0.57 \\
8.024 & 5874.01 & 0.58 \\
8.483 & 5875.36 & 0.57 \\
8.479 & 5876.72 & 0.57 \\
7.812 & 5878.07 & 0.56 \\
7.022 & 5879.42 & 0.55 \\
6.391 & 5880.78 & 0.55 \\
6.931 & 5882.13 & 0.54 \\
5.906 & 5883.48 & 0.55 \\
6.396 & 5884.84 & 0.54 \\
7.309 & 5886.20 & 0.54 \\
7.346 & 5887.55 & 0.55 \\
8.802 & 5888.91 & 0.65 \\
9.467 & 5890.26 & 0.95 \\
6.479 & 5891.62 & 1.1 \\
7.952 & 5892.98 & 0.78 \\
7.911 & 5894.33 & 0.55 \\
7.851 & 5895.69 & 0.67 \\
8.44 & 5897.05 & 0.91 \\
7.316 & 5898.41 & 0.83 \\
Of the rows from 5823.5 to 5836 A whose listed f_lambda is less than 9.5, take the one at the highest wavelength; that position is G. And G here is 5834.92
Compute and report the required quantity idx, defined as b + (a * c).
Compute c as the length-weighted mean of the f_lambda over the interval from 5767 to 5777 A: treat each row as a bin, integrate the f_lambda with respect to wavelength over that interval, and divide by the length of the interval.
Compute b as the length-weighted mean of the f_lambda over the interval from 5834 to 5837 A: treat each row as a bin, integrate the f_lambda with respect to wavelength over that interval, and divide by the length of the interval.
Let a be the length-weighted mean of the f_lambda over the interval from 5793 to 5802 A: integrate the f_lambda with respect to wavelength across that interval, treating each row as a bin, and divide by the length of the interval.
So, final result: 97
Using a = 9.1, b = 8.40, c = 9.7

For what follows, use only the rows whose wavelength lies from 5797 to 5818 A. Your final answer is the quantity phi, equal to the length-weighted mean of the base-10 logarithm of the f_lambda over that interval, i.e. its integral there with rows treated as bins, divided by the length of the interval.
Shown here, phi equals 0.952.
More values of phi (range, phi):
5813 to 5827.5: 0.991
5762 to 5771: 0.984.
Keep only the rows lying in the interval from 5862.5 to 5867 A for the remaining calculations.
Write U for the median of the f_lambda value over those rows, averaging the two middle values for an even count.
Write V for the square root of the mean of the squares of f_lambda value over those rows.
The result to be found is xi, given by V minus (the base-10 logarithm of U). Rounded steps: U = 9.5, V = 9.5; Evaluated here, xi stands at 8.6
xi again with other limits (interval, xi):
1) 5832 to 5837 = 7.6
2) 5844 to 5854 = 7.9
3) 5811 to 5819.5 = 7.9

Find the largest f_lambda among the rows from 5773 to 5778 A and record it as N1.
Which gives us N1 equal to 10.36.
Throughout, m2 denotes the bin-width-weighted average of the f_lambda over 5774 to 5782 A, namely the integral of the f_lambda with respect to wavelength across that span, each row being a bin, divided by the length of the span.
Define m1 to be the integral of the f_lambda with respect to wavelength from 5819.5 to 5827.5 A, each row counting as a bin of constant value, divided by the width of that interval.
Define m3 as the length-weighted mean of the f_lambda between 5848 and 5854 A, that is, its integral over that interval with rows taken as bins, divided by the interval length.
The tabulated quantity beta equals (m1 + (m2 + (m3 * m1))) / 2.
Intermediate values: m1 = 10.4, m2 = 8.8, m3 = 9.2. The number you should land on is 57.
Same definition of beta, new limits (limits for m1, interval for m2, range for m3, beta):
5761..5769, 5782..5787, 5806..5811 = 54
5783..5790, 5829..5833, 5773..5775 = 53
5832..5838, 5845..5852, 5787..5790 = 45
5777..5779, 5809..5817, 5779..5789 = 47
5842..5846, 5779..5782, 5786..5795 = 45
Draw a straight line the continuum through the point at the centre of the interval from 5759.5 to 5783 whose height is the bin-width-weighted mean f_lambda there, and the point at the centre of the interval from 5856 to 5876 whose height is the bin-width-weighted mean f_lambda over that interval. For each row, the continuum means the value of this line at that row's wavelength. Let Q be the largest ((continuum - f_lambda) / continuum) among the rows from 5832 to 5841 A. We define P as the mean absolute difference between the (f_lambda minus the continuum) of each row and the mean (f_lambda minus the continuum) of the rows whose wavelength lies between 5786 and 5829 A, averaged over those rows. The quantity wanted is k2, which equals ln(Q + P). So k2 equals -0.32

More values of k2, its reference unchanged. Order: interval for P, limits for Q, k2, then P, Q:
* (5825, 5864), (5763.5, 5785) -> -0.19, 0.64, 0.186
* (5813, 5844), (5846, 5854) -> -0.15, 0.74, 0.119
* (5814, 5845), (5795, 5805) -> -0.03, 0.77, 0.207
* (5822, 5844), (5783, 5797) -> -0.01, 0.82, 0.176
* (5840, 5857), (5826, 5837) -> -0.20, 0.65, 0.165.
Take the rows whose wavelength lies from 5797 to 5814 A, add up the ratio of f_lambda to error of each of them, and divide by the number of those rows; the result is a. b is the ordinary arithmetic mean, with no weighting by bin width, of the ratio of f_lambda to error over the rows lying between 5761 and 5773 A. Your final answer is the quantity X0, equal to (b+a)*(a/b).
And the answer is 19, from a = 10.4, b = 13.1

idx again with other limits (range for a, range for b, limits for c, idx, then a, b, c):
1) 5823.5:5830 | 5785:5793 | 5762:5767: 104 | 9.6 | 8.77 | 9.9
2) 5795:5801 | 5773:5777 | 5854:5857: 101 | 9.3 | 9.81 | 9.8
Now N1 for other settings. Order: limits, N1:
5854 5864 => 10.25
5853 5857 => 10.25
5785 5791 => 9.647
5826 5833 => 9.529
